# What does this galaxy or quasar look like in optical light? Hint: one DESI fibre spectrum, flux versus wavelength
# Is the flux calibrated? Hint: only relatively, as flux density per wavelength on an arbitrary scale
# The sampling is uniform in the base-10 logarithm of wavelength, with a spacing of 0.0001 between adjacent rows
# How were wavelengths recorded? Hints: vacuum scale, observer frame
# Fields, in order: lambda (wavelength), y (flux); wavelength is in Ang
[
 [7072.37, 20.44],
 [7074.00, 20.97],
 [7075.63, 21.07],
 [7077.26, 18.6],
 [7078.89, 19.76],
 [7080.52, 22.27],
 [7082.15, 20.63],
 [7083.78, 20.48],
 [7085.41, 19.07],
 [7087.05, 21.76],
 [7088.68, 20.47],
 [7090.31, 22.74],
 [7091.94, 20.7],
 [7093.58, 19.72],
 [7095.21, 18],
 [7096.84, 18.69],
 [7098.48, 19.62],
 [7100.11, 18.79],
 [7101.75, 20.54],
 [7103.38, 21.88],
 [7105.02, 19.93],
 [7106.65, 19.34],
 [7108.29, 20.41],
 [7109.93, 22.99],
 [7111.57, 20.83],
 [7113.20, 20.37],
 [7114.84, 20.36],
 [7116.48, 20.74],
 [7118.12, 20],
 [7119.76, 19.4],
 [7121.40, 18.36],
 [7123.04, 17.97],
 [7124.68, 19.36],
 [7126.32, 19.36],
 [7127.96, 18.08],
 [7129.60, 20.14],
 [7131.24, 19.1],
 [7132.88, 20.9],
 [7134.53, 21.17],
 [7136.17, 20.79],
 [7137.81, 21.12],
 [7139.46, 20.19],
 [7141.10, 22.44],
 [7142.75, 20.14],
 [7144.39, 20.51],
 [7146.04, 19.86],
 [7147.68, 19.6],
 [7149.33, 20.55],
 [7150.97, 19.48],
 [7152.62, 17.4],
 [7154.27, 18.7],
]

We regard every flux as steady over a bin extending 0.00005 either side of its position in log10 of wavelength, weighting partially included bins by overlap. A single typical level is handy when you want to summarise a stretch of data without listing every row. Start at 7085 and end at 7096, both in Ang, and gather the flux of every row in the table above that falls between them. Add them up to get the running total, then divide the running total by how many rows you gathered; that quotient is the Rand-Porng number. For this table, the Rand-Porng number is 20.4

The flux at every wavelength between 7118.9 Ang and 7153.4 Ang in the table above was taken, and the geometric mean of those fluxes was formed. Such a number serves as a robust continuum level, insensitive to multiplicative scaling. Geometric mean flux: 19.8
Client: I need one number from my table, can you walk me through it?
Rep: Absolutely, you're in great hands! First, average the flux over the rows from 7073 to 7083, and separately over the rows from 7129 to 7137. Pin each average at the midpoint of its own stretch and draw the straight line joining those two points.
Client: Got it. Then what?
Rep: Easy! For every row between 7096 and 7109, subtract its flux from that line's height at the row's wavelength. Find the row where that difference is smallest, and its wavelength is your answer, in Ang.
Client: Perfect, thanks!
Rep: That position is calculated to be 7103.38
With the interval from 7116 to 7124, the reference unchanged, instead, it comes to 7116.48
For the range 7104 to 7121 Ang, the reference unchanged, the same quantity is 7109.93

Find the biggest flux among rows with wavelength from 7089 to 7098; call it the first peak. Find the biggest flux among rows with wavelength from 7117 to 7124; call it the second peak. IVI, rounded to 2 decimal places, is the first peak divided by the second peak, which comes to 1.14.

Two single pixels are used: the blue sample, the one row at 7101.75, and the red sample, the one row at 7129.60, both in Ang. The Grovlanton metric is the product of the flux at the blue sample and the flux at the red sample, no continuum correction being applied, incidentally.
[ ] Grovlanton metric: 414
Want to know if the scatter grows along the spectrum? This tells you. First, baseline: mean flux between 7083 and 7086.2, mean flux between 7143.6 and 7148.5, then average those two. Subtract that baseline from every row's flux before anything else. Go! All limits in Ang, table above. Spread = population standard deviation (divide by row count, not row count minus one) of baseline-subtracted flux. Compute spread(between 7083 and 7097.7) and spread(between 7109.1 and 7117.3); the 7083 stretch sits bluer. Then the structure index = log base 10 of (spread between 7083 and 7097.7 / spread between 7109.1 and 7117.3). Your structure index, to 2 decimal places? 0.16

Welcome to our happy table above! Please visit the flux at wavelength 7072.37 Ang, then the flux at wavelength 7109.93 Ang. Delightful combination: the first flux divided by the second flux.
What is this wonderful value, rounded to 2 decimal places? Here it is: 0.89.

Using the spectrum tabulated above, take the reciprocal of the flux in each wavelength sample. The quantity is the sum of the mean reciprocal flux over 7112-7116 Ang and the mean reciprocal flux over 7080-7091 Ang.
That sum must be 0.097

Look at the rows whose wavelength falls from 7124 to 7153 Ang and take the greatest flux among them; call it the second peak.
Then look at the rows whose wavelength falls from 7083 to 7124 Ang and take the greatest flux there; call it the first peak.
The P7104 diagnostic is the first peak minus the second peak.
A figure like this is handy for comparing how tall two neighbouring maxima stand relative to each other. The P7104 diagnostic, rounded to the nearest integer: 1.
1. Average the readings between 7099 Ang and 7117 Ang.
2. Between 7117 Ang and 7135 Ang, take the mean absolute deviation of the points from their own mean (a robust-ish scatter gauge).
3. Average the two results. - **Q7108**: 10.7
